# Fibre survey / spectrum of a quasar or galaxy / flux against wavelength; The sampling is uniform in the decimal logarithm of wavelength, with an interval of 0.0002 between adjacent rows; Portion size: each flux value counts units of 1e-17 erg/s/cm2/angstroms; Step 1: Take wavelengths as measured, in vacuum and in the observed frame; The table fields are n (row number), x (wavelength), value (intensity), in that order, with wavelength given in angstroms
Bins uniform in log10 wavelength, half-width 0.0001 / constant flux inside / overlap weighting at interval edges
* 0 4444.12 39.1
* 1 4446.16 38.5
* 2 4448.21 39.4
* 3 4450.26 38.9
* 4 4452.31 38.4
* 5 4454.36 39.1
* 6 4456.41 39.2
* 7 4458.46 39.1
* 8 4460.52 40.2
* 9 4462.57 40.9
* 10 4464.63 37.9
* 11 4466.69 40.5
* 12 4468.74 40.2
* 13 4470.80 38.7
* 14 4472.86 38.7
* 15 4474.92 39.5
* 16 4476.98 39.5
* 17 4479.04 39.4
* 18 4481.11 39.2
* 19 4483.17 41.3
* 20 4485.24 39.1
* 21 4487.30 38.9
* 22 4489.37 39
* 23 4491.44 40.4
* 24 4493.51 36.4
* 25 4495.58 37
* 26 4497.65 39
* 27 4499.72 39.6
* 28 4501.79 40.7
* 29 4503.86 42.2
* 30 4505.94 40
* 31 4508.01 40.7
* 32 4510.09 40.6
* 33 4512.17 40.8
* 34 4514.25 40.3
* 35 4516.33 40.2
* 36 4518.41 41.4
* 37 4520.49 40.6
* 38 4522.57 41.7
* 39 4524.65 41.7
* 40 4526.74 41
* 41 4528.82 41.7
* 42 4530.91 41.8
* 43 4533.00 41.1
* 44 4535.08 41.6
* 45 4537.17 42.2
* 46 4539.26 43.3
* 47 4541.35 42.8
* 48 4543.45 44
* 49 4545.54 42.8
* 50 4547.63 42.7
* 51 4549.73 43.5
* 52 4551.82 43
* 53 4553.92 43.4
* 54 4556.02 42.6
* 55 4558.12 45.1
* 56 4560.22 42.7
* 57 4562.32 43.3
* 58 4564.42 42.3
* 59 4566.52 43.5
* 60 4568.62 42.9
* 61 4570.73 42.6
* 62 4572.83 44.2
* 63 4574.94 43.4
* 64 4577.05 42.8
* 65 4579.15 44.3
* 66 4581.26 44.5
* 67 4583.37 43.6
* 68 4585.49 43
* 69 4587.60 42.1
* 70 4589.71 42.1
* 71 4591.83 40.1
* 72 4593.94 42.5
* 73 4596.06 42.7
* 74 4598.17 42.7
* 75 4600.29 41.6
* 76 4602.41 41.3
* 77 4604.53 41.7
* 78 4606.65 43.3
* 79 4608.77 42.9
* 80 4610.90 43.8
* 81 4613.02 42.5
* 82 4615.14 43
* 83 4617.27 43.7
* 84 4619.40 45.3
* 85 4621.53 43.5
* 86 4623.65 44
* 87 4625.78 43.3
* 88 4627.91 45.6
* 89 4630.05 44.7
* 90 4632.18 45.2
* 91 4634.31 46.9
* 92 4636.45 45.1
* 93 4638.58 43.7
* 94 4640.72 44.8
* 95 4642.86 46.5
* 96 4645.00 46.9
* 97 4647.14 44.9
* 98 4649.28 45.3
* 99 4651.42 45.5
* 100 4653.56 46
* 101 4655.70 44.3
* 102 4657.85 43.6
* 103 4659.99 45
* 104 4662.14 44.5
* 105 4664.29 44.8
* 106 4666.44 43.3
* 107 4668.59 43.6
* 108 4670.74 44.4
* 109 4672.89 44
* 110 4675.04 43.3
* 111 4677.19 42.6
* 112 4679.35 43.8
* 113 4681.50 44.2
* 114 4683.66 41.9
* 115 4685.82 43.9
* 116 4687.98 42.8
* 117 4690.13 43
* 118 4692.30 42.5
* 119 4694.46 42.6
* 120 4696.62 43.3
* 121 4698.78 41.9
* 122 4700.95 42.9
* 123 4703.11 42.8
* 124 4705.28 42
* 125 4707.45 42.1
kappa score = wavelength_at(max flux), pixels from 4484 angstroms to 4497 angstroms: 4491.44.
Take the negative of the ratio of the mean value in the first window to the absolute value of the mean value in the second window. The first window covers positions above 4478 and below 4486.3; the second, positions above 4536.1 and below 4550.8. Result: -0.92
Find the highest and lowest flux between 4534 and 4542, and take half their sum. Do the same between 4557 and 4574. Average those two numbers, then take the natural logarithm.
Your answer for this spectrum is 3.76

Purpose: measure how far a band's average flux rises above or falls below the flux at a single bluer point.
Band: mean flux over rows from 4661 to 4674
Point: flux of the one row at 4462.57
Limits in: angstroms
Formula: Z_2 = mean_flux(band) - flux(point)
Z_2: 3.2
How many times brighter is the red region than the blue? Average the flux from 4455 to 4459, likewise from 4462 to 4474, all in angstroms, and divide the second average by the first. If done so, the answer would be 1.01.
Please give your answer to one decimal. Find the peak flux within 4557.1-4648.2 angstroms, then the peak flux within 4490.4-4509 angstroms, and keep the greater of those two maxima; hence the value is 46.9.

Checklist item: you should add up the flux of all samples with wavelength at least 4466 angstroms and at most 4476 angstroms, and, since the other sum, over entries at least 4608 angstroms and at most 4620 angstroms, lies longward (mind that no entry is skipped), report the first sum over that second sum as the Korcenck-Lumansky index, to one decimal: 0.8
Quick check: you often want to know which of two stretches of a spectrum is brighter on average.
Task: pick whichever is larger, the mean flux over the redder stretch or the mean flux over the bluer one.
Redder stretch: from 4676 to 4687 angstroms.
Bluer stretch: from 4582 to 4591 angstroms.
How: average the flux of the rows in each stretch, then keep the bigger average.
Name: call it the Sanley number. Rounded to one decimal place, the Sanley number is 43.3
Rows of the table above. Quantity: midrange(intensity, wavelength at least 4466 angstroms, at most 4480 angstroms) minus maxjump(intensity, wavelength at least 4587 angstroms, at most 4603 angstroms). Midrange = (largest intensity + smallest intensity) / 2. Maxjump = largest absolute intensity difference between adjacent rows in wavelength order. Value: 37.2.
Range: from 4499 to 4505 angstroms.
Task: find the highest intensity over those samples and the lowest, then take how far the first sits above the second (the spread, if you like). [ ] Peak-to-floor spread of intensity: 2.6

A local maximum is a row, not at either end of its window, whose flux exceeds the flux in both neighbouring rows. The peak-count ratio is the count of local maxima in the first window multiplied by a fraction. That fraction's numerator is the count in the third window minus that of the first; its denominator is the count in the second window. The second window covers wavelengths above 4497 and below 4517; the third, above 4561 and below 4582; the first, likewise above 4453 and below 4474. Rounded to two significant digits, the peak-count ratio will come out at -1.0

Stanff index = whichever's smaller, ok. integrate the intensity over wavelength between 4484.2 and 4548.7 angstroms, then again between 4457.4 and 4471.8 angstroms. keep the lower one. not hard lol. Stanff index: 571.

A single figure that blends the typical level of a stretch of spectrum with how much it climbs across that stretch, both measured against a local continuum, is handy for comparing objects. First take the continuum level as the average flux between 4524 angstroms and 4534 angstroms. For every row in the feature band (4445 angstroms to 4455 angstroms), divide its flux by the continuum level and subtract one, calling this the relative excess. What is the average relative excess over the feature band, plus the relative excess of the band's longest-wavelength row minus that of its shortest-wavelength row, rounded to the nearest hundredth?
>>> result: -0.05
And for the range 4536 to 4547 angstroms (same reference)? 0.05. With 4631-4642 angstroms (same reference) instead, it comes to 0.08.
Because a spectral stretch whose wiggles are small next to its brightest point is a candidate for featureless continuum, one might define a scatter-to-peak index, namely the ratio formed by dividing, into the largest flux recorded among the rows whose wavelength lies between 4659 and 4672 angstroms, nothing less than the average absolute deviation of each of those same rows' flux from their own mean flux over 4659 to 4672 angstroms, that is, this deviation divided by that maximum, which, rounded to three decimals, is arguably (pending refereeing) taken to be 0.012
